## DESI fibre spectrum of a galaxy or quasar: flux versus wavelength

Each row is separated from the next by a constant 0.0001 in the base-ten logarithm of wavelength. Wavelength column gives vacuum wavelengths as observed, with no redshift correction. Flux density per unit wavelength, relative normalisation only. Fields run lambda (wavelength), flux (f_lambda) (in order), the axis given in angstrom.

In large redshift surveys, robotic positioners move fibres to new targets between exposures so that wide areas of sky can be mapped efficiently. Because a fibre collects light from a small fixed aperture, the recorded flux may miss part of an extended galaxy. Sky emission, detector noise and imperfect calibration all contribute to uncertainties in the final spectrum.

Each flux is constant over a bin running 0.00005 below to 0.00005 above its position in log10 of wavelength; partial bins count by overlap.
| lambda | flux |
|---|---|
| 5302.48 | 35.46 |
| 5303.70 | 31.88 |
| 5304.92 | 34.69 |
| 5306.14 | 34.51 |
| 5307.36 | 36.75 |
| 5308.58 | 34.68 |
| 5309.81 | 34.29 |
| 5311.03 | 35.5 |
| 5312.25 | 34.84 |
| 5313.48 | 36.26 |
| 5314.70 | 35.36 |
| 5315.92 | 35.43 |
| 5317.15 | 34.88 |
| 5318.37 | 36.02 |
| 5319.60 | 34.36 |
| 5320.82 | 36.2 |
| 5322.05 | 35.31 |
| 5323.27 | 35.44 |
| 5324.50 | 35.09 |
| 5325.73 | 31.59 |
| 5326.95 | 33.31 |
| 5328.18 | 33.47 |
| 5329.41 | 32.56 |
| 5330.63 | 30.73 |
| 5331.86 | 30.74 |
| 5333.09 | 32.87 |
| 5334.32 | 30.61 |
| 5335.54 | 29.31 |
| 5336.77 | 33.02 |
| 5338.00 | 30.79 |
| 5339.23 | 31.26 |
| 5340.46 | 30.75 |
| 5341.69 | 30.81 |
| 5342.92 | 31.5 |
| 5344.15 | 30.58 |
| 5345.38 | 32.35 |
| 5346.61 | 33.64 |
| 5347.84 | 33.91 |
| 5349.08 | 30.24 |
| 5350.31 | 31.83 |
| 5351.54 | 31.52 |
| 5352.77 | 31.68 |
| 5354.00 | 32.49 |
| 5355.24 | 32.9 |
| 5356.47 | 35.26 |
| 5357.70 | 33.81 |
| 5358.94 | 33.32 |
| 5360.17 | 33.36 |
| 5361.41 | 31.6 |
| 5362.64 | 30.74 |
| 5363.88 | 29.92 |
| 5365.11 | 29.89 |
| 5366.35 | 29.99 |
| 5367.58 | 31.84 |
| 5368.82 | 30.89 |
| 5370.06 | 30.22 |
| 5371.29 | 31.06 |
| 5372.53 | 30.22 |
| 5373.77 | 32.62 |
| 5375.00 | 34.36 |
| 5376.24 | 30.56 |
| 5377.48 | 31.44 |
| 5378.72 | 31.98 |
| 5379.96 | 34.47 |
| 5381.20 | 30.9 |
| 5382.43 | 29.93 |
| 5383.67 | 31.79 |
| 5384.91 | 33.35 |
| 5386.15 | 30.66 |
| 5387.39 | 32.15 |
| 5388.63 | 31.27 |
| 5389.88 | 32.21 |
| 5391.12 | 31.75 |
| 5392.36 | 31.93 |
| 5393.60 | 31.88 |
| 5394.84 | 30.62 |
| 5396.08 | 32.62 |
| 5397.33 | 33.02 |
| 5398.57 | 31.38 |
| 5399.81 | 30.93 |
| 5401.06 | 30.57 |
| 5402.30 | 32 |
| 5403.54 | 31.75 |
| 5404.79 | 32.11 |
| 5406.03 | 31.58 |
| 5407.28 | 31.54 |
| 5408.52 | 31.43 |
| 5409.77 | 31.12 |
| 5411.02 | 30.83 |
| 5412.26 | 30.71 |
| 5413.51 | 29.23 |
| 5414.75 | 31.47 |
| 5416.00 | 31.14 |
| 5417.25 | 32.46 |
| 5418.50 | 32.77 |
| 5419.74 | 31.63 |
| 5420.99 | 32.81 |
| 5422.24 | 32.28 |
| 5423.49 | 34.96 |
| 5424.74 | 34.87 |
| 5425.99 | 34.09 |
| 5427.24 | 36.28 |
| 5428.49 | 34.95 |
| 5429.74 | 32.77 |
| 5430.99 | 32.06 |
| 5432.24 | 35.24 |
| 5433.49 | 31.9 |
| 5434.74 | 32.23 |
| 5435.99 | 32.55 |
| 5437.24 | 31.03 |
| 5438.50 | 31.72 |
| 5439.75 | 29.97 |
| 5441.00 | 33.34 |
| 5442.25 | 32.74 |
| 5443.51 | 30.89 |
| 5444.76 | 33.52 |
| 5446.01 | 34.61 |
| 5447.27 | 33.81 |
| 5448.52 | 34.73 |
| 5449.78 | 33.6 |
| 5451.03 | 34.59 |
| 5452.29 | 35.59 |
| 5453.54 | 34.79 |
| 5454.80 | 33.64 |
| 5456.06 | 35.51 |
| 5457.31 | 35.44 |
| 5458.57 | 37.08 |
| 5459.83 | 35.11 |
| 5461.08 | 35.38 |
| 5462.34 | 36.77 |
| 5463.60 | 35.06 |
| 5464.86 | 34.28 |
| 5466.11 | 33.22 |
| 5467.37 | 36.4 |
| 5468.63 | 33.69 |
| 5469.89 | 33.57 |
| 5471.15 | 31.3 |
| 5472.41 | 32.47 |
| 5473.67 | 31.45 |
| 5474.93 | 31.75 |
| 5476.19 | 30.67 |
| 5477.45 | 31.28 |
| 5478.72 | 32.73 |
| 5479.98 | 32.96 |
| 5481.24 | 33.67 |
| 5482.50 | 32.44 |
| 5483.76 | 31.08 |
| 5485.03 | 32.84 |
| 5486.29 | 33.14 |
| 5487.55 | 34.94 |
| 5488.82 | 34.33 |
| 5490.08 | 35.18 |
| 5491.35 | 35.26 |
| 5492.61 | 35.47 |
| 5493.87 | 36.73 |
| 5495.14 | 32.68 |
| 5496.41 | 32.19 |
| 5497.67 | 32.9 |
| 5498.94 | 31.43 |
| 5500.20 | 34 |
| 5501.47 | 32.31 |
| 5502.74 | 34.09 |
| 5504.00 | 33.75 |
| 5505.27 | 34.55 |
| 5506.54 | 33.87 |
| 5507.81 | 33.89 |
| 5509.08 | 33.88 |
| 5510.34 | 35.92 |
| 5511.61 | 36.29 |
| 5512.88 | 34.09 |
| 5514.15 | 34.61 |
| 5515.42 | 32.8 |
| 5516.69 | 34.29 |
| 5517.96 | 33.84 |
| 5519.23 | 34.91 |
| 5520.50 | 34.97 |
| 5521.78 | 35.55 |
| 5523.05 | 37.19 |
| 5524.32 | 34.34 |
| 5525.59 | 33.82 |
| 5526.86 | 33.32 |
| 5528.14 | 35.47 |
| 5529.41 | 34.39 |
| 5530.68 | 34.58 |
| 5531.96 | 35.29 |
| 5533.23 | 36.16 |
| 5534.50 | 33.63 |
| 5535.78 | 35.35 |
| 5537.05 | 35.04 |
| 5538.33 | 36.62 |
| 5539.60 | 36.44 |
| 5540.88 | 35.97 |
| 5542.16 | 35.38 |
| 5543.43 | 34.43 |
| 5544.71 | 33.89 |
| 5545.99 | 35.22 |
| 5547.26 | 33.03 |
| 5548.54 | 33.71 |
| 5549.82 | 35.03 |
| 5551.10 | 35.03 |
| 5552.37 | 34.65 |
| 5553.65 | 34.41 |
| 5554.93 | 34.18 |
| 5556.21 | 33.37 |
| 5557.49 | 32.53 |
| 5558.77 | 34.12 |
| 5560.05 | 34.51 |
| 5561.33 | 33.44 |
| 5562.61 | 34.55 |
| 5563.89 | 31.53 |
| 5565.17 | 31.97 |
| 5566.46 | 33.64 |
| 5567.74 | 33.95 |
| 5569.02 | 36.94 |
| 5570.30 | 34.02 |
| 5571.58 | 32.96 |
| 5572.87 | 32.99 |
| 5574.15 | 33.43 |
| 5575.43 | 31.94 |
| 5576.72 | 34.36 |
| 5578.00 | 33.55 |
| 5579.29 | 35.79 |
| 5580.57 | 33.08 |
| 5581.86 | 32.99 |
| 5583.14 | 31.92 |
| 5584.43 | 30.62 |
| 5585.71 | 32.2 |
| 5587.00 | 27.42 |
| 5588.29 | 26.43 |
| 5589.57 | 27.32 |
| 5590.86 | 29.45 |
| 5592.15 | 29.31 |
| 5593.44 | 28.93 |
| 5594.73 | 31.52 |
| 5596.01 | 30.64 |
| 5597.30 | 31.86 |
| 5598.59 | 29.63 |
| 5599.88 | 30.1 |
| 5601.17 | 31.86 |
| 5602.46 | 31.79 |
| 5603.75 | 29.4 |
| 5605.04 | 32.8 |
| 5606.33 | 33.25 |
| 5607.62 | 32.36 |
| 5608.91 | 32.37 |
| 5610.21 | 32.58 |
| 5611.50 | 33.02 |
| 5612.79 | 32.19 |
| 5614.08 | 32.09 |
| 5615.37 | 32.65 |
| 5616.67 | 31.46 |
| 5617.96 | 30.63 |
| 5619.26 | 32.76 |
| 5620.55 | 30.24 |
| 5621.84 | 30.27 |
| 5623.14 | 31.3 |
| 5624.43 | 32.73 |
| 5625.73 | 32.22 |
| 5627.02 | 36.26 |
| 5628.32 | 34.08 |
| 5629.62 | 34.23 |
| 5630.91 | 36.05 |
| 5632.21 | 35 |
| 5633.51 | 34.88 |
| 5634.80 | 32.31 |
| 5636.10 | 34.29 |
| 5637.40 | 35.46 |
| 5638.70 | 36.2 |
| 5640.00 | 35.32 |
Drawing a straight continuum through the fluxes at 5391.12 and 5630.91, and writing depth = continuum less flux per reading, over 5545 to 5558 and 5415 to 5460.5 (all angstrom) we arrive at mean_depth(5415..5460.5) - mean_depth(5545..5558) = -1.4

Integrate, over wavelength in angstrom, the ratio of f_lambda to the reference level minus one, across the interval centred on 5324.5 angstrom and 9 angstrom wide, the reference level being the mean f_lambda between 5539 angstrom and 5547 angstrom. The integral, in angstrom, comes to -0.21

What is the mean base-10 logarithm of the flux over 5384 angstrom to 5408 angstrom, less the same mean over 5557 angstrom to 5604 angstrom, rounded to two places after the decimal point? 0.00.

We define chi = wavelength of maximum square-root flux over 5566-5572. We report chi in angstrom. 5569.02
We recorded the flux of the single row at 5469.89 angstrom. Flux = 33.57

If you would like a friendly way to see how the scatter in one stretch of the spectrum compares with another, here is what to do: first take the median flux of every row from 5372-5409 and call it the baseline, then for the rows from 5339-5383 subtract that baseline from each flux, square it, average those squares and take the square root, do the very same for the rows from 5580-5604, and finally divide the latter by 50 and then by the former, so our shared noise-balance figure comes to 0.032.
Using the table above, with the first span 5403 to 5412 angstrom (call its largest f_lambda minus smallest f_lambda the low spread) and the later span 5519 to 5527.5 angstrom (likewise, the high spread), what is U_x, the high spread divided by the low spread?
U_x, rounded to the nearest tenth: 3.0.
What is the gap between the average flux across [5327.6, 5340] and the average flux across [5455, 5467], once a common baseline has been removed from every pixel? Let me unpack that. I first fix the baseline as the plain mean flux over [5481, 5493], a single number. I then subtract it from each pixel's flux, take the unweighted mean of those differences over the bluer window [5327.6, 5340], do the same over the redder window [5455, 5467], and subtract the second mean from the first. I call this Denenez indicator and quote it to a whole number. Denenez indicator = -4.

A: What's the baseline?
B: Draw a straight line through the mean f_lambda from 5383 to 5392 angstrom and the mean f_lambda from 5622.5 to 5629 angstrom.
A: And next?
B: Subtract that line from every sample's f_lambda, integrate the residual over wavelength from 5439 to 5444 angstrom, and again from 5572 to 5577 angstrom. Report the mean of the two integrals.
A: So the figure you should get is -0.8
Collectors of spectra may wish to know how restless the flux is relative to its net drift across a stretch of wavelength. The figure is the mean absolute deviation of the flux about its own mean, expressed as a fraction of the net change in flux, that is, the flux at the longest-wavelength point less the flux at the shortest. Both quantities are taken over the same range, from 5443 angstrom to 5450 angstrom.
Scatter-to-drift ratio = 0.3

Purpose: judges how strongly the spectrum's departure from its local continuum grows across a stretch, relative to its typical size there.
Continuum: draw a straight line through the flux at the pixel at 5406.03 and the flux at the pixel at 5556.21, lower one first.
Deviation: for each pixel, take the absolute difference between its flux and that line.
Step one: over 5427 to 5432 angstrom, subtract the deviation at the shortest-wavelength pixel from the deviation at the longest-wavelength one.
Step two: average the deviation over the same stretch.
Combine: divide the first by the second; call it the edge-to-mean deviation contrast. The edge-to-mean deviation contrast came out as -2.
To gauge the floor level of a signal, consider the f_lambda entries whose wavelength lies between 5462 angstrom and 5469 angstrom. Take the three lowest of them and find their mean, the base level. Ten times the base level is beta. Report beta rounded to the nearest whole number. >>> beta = 337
